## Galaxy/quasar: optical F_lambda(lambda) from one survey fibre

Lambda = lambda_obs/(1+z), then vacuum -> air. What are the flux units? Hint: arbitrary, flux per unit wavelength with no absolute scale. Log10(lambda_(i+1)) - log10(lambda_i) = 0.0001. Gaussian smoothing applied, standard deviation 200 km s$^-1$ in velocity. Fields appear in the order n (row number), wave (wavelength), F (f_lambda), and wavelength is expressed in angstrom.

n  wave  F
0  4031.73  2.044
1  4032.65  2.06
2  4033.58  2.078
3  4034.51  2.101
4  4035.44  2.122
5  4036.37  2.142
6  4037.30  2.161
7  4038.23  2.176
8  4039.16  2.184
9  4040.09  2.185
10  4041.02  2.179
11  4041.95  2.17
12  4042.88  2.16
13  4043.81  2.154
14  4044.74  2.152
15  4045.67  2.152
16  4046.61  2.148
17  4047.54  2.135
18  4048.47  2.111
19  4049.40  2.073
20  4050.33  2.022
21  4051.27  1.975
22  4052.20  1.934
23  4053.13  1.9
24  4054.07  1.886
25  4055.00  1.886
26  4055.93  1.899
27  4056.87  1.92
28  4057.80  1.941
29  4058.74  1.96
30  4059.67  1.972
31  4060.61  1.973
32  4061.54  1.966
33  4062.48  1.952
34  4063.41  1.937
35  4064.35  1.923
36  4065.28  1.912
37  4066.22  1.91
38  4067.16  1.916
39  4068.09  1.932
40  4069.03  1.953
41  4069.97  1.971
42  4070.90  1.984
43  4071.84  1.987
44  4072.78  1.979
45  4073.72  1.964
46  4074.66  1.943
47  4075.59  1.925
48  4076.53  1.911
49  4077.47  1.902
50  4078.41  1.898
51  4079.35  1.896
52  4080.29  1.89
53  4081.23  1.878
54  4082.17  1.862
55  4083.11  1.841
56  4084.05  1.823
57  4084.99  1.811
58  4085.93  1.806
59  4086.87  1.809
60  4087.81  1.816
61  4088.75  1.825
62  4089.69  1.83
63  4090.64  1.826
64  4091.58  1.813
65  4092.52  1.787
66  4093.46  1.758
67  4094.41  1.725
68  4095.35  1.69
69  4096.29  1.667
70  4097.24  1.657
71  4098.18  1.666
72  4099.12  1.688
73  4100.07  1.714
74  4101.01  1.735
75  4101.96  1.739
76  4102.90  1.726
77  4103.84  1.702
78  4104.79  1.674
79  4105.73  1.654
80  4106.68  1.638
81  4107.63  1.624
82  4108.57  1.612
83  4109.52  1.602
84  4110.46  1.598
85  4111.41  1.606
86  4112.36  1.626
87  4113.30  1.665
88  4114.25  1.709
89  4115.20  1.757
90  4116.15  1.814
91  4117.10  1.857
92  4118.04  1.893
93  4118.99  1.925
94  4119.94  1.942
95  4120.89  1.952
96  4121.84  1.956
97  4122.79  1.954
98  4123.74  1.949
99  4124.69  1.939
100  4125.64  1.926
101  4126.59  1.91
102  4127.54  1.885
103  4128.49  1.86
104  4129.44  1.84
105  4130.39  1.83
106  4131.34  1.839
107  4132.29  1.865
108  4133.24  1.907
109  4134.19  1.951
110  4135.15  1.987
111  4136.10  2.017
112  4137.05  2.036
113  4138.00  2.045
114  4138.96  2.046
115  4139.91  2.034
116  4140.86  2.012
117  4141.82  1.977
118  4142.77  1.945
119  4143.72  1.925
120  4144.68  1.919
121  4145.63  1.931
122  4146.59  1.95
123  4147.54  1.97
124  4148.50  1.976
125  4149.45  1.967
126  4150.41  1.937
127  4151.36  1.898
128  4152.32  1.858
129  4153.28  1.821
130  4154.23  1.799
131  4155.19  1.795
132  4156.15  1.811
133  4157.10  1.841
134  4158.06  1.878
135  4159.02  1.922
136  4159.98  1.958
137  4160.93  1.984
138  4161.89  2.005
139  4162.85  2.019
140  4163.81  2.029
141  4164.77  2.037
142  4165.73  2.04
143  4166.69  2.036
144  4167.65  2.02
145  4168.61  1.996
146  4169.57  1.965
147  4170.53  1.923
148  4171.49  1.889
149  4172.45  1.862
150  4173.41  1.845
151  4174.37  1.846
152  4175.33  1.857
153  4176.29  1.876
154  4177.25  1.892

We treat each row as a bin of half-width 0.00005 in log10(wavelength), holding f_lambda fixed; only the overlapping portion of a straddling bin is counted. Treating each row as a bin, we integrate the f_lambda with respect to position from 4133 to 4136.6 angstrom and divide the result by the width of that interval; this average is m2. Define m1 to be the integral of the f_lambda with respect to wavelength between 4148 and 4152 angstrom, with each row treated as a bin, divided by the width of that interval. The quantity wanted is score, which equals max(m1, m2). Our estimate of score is 1.97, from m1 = 1.94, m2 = 1.97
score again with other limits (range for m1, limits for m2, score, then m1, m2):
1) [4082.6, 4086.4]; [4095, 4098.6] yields 1.82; 1.82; 1.67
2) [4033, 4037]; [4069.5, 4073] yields 2.11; 2.11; 1.98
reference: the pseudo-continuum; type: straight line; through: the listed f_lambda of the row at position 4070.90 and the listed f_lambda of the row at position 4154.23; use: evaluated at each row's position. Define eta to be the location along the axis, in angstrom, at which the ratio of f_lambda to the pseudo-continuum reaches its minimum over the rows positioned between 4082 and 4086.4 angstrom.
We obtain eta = 4085.93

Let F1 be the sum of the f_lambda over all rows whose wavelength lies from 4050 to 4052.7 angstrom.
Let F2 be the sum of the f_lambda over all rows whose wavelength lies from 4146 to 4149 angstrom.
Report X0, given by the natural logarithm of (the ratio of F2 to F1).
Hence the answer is -0.006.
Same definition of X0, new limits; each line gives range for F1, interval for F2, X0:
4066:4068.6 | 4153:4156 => -0.061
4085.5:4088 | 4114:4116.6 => -0.028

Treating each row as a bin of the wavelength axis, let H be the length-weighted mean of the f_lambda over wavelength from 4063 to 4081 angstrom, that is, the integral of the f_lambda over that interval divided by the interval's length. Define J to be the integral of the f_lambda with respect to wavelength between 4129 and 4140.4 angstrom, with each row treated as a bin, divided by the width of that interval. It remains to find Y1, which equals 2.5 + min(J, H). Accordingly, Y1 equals 4.43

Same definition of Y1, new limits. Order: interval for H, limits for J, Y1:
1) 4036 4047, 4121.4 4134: 4.40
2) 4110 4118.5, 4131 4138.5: 4.22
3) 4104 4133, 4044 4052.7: 4.30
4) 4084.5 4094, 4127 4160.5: 4.31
